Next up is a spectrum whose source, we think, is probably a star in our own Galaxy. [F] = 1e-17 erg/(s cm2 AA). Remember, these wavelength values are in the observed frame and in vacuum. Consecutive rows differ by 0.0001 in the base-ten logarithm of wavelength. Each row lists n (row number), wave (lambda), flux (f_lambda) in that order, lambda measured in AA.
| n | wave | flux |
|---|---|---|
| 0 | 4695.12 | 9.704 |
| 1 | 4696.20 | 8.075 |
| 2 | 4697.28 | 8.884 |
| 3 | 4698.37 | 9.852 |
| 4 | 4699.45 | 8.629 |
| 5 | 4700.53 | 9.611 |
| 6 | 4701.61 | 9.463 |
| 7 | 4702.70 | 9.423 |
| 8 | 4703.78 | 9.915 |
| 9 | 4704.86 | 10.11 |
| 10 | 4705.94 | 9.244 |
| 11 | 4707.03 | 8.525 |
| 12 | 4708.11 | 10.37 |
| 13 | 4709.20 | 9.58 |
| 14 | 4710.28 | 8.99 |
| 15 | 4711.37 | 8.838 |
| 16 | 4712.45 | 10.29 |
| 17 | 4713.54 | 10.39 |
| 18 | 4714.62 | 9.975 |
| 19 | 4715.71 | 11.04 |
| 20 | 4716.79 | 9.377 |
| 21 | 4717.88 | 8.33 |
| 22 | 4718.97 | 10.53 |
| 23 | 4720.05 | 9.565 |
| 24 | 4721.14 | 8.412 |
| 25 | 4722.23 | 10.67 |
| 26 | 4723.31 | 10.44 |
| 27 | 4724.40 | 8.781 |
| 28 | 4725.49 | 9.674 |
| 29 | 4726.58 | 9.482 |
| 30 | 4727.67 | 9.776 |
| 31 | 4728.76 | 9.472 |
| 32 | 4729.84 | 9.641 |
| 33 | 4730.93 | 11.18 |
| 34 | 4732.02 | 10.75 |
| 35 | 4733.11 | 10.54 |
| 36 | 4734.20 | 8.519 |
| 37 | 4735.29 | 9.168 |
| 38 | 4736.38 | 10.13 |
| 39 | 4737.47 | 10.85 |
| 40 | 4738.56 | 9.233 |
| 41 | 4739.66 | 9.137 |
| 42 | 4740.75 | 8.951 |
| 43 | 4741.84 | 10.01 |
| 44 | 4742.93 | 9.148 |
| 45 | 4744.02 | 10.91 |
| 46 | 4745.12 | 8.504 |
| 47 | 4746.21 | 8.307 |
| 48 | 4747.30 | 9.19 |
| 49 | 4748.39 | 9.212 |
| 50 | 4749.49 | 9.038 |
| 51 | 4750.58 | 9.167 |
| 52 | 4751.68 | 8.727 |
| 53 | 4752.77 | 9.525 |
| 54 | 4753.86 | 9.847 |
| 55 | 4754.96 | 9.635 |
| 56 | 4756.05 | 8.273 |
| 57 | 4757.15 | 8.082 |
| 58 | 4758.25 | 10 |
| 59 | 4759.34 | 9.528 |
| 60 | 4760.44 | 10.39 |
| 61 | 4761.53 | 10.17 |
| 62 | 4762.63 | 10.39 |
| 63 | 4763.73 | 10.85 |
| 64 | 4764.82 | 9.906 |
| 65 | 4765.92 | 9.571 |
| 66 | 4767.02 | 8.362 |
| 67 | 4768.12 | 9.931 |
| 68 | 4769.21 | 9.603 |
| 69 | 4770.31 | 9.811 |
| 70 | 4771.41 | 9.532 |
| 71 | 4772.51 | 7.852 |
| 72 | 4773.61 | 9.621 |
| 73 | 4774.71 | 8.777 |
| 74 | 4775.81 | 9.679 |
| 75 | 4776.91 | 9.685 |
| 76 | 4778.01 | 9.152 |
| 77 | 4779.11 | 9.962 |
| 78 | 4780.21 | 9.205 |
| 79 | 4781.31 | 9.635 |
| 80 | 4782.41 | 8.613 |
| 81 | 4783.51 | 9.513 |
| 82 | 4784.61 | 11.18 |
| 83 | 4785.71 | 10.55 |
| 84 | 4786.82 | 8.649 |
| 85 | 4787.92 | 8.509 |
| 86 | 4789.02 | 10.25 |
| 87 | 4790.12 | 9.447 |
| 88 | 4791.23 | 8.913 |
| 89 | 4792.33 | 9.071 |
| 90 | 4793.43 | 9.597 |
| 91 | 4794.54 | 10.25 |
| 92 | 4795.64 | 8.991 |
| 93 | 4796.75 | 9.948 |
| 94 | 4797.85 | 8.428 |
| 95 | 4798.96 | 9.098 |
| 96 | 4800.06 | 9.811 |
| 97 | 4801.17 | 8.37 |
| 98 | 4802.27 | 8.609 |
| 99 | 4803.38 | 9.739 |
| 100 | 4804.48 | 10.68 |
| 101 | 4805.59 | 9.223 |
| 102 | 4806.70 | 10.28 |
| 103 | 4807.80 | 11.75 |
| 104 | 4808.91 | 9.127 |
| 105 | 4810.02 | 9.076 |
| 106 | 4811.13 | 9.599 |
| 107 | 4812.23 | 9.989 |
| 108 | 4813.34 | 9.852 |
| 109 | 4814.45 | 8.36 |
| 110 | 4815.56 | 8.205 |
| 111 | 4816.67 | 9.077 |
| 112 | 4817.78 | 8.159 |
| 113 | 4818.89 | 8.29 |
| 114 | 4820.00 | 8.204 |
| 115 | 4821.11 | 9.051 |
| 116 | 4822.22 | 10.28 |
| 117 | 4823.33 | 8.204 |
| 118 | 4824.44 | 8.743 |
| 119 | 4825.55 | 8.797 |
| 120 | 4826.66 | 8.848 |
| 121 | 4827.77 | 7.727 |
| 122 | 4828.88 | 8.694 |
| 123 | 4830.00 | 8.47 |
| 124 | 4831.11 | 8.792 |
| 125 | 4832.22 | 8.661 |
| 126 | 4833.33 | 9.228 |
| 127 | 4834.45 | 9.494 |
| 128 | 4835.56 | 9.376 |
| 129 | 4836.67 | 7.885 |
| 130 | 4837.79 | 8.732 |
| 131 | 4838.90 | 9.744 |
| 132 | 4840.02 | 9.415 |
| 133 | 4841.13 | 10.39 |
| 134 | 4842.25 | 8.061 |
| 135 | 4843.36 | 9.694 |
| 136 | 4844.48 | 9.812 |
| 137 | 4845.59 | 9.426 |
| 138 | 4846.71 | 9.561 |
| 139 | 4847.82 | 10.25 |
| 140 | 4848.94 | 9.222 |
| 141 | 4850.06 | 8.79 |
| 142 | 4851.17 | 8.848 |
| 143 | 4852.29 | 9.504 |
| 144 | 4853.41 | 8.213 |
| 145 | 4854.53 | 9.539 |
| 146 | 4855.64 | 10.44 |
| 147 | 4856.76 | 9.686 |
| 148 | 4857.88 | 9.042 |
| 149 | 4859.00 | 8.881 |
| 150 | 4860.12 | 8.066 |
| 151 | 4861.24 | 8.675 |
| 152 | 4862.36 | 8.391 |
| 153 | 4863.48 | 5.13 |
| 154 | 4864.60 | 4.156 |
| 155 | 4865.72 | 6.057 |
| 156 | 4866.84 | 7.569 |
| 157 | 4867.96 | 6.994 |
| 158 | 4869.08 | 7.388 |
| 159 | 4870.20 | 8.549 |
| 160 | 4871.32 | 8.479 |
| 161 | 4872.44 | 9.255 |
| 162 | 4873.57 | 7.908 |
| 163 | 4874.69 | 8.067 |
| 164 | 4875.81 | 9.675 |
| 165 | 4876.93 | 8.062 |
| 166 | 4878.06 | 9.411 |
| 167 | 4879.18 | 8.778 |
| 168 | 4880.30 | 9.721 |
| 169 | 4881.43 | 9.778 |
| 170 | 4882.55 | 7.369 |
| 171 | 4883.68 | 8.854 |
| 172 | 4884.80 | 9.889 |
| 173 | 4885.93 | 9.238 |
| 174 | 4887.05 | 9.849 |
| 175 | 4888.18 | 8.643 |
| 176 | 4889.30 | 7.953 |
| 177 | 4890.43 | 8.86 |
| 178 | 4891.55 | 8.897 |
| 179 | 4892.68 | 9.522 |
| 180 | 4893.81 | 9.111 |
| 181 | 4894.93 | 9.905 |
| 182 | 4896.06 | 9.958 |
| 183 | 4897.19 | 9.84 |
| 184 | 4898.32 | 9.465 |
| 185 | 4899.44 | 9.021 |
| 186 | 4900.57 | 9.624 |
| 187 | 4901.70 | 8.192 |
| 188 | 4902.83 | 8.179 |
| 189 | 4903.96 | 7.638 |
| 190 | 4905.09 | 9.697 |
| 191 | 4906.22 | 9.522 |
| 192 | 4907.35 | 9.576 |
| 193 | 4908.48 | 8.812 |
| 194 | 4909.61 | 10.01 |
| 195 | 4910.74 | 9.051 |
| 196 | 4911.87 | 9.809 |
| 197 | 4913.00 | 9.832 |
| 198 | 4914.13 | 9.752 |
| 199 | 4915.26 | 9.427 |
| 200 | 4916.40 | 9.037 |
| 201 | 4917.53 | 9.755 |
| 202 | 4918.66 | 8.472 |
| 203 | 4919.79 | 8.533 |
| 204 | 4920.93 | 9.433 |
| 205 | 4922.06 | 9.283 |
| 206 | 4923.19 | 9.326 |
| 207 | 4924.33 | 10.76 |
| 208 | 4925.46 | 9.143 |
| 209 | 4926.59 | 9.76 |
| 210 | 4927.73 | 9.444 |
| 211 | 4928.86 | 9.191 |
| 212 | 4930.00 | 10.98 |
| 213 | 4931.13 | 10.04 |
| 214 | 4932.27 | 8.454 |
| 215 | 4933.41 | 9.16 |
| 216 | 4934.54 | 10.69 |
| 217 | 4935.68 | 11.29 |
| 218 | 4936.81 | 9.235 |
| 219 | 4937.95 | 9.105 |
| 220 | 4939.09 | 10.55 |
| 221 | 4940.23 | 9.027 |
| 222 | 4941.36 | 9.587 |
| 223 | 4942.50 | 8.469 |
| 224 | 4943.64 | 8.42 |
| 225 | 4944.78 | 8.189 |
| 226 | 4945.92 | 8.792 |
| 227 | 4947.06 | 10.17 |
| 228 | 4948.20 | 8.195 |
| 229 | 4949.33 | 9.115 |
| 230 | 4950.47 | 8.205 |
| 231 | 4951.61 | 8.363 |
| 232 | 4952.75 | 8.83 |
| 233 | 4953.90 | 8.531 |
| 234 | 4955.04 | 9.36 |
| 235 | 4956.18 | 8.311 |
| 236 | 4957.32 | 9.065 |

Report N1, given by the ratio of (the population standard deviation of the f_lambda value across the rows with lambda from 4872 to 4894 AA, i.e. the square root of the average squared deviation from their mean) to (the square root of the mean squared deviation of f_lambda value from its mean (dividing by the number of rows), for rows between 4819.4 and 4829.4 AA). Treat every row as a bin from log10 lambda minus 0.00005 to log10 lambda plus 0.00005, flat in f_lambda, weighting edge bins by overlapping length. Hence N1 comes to 1.08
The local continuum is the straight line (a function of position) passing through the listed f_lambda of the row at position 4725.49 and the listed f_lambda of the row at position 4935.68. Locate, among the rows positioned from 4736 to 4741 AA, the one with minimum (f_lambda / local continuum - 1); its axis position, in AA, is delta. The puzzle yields 4740.75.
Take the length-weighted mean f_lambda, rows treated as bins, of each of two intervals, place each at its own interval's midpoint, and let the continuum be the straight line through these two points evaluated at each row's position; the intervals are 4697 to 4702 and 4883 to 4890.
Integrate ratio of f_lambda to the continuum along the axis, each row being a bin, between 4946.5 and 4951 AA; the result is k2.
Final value 4.5 AA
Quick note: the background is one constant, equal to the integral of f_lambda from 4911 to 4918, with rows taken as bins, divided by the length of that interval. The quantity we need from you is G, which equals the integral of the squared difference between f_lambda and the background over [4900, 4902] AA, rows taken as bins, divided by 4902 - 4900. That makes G 0.8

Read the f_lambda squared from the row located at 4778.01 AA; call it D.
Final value 84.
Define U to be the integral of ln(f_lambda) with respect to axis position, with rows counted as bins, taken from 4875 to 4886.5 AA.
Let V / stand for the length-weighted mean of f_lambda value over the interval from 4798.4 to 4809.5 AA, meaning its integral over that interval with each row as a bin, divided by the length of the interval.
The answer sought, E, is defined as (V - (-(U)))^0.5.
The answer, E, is 5.91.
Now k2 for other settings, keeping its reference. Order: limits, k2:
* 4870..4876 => 5.7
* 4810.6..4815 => 4.6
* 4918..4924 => 6.1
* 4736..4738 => 2.3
